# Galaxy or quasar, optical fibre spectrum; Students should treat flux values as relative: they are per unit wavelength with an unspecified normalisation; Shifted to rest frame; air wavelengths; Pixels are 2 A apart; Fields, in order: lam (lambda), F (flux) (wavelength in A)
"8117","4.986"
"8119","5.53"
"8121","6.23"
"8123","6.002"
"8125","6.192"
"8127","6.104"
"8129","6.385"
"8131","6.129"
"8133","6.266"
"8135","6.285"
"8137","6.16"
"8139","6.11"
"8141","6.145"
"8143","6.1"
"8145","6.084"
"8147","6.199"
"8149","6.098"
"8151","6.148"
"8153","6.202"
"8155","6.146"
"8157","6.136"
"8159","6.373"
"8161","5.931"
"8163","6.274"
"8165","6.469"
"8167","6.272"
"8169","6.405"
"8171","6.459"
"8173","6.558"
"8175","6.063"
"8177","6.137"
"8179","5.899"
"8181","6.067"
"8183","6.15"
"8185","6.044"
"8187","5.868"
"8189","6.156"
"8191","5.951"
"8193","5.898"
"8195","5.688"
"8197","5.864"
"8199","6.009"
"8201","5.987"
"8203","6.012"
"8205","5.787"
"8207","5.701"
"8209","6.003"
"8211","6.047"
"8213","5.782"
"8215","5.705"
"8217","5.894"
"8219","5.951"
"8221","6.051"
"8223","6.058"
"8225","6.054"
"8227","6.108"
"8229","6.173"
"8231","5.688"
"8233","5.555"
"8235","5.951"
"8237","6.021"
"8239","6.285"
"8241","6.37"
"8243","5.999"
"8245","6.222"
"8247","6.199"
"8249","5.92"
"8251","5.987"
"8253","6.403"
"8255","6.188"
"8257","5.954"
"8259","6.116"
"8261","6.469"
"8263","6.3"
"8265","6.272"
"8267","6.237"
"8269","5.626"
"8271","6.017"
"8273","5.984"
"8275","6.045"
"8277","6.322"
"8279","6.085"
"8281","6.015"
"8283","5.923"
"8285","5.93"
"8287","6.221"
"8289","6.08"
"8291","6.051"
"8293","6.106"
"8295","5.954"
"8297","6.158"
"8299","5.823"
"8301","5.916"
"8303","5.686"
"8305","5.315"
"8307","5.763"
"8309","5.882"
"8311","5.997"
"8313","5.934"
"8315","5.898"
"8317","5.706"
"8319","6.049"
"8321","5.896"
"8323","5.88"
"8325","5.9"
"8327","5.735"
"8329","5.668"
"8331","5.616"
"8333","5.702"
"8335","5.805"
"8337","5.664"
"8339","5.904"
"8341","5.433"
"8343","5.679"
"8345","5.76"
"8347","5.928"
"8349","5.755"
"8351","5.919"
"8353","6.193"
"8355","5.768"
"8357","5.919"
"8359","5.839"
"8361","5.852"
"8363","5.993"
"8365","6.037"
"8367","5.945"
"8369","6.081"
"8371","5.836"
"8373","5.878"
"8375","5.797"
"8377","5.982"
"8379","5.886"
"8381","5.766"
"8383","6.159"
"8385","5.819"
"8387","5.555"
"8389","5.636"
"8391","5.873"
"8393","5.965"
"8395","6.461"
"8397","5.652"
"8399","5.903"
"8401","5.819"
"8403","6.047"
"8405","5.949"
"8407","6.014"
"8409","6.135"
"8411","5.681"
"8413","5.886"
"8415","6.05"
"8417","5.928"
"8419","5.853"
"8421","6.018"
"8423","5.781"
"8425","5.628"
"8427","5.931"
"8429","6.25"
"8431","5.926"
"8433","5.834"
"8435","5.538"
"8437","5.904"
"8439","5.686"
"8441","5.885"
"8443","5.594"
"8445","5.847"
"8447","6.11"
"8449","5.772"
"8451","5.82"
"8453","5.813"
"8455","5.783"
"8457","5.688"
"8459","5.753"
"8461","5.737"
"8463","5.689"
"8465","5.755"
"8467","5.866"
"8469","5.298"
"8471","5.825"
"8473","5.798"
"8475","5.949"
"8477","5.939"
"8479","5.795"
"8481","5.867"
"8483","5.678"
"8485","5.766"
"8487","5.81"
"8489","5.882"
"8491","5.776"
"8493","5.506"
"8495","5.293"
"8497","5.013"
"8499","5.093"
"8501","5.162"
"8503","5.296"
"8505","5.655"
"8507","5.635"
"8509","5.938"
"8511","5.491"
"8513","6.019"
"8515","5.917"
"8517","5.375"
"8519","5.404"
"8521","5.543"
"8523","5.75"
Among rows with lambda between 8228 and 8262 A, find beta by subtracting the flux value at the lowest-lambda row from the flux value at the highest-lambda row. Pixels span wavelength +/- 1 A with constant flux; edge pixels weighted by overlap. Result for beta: 0.3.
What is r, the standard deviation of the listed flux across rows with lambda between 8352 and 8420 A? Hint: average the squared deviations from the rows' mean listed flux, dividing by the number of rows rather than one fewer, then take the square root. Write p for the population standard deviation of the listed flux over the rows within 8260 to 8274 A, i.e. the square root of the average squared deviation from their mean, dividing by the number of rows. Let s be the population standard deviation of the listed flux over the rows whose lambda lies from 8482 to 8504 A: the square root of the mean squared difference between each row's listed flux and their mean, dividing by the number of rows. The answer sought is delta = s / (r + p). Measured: 0.71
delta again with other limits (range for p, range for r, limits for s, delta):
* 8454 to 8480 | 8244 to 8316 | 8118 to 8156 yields 0.44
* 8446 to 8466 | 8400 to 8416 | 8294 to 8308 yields 0.97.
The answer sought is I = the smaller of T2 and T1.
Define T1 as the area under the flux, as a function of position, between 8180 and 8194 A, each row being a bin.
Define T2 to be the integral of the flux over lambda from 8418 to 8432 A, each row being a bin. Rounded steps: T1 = 84.3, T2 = 82.8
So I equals 82.8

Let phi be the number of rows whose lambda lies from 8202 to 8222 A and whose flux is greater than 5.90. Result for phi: 5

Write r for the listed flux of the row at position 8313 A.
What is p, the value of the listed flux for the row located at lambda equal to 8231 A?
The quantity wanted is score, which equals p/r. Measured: 0.96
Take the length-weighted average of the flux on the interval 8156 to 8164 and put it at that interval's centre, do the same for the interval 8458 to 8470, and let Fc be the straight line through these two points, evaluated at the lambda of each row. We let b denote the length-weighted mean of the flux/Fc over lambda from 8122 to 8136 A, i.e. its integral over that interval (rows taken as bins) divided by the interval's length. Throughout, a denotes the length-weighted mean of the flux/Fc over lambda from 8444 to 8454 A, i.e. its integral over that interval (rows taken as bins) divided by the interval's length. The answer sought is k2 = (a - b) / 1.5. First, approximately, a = 1.03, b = 0.995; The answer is 0.023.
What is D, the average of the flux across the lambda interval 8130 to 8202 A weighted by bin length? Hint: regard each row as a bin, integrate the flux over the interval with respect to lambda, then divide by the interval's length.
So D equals 6.13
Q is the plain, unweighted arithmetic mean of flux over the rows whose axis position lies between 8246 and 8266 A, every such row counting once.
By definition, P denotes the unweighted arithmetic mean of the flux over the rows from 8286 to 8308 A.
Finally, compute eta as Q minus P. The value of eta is 0.27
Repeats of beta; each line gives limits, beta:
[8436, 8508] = -0.3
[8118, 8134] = 0.7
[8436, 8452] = -0.1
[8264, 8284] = -0.3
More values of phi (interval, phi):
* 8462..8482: 2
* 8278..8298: 10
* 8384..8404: 4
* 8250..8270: 9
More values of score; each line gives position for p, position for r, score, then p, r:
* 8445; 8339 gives 0.99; 5.847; 5.904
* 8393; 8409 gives 0.97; 5.965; 6.135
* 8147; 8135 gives 0.99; 6.199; 6.285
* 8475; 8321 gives 1.01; 5.949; 5.896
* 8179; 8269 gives 1.05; 5.899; 5.626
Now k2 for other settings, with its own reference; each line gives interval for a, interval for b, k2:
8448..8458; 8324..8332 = 0.028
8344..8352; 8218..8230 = -0.003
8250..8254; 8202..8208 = 0.048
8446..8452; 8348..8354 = 0.012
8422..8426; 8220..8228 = -0.004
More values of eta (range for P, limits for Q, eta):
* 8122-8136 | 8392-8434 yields -0.26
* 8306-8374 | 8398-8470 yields -0.01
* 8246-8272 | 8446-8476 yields -0.35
